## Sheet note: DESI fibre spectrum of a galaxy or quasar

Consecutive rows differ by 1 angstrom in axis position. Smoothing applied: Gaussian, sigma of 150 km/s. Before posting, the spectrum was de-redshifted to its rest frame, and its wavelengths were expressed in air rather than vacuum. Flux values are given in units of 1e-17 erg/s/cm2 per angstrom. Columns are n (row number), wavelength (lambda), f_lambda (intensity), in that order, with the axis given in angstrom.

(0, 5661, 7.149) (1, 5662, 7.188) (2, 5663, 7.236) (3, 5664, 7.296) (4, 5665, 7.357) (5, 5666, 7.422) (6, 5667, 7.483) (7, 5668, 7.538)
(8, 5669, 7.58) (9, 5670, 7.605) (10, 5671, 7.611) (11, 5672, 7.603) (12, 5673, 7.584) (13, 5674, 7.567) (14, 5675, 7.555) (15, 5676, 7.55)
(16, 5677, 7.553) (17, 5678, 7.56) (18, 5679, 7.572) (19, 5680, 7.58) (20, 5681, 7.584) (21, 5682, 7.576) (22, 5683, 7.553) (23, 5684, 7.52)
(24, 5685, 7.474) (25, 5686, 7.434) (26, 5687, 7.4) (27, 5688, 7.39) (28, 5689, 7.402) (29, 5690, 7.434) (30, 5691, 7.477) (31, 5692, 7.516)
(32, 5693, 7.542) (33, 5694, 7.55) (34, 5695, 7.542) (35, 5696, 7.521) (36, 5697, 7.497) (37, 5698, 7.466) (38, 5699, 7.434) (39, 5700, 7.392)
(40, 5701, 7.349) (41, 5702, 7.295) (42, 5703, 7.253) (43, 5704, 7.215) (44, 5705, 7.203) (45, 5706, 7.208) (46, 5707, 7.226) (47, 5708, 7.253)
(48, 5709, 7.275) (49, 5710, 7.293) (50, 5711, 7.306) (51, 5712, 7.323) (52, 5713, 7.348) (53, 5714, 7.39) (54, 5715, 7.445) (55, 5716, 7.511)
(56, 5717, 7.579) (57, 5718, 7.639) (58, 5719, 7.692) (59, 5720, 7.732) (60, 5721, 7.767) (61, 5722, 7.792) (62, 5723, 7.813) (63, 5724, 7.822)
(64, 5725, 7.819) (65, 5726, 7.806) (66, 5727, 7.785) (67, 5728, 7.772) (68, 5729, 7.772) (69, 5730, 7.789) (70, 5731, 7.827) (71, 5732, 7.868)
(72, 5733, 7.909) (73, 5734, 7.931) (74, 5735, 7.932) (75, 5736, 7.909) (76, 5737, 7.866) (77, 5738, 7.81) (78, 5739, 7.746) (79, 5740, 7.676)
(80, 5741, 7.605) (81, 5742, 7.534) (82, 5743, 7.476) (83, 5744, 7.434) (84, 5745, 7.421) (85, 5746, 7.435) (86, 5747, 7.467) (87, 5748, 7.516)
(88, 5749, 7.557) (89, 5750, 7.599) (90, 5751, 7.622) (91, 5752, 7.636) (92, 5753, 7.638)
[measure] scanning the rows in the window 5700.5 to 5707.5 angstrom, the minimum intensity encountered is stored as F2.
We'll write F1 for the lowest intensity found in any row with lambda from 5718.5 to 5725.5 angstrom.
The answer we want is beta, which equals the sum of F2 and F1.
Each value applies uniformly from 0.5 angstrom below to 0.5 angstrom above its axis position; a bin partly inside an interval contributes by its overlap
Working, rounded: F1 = 7.692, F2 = 7.203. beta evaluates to 14.9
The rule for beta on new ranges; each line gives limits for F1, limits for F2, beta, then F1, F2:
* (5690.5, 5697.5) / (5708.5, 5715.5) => 14.8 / 7.477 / 7.275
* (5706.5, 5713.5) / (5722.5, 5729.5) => 15.0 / 7.226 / 7.772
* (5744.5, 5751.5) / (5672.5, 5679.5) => 15.0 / 7.421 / 7.55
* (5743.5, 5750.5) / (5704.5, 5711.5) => 14.6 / 7.421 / 7.203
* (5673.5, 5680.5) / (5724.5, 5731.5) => 15.3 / 7.55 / 7.772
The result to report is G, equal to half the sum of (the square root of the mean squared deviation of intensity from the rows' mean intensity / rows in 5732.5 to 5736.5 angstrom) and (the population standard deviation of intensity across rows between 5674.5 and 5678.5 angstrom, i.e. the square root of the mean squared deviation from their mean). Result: 0.007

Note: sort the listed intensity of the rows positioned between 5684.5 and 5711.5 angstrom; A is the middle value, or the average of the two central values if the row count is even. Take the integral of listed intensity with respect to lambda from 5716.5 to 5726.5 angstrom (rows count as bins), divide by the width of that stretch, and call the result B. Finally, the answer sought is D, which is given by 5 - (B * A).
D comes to -52.3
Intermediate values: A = 7.40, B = 7.75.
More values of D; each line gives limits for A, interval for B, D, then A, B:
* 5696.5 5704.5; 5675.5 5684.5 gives -50.7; 7.37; 7.56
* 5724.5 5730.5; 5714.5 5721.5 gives -54.4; 7.79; 7.62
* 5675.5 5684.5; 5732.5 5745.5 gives -53.3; 7.56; 7.71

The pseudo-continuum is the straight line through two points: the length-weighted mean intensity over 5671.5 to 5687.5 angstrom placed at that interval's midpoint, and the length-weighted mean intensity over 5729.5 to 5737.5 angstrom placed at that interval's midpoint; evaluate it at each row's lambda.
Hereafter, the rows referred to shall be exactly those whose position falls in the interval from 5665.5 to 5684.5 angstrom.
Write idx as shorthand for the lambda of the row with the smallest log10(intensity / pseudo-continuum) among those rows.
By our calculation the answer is 5684 angstrom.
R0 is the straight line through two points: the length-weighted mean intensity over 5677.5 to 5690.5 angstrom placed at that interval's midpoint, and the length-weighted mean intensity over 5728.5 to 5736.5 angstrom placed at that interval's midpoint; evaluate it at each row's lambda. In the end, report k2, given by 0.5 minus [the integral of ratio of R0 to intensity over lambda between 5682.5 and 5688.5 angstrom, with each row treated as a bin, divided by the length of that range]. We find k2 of -0.507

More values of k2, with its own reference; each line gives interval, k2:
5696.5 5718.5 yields -0.543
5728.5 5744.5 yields -0.519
